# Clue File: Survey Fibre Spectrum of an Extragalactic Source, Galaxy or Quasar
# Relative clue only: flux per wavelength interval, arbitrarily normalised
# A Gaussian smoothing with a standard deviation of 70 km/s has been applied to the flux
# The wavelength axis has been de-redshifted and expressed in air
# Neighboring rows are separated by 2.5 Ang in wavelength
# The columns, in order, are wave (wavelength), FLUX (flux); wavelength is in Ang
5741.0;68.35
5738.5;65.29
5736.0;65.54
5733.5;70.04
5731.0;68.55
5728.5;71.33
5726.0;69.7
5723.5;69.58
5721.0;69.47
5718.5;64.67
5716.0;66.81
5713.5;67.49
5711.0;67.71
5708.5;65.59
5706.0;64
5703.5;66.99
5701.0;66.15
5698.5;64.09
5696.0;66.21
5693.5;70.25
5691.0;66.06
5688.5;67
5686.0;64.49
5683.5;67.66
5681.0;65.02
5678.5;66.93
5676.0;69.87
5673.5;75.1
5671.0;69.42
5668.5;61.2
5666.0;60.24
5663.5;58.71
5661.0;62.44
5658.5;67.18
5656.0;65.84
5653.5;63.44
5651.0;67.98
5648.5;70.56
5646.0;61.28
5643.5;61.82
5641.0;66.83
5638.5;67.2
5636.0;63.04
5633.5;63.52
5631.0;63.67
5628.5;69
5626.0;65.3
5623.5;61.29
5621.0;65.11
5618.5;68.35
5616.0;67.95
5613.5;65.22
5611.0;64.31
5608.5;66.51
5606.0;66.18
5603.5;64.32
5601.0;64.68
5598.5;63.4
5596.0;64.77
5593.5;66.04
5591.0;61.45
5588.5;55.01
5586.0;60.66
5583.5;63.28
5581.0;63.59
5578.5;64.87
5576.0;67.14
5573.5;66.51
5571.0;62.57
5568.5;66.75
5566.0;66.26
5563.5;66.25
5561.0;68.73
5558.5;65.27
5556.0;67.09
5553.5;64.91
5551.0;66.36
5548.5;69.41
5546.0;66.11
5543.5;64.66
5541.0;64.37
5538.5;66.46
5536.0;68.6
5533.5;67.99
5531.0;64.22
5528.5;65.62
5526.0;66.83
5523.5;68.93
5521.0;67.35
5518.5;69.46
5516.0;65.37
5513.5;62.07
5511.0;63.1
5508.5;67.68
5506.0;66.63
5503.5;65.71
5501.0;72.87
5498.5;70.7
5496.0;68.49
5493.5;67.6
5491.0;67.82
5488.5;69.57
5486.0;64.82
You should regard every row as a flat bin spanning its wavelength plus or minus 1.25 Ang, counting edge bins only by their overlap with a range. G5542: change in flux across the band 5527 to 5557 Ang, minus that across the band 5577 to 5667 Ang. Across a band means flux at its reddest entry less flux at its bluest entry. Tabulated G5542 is 6.1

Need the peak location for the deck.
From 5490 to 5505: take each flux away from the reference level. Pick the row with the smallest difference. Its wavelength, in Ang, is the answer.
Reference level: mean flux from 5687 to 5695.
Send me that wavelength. 5501.0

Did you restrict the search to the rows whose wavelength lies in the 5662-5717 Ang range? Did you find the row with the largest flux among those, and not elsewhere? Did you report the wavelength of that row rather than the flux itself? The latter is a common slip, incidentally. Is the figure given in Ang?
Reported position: 5673.5 Ang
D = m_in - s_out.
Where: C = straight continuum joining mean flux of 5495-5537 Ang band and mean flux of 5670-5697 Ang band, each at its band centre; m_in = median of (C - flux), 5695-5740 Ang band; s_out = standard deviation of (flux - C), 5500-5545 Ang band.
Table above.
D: -1.3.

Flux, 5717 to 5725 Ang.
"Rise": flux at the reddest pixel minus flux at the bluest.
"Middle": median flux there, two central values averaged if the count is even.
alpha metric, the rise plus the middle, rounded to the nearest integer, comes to 74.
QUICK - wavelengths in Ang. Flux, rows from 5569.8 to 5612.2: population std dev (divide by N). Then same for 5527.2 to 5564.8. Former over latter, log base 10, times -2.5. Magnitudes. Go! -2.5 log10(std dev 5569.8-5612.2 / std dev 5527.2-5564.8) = -0.61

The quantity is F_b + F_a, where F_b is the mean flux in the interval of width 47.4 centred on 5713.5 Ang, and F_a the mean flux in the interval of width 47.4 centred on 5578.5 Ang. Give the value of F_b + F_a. 131.8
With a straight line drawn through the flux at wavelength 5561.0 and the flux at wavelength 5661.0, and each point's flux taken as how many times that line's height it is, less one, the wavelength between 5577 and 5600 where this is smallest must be 5588.5 Ang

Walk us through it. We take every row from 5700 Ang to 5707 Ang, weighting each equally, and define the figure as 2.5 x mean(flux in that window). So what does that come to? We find 164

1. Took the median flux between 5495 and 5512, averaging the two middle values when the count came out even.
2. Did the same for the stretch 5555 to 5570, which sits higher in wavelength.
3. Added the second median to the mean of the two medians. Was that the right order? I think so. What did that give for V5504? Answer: 134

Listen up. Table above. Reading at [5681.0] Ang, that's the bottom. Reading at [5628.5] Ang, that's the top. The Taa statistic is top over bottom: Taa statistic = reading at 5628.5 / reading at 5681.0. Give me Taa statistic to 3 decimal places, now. 1.061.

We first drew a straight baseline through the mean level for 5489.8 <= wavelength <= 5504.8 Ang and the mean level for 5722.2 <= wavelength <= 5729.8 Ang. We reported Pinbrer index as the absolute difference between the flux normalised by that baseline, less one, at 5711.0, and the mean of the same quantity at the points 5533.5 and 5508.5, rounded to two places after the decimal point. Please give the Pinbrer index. 0.02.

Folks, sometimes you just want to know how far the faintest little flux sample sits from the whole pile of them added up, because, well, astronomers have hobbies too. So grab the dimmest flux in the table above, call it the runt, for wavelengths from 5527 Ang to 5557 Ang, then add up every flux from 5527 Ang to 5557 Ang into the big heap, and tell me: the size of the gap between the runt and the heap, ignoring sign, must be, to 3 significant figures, 732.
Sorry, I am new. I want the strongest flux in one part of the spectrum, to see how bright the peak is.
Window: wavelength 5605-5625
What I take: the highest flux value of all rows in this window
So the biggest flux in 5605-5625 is 68.35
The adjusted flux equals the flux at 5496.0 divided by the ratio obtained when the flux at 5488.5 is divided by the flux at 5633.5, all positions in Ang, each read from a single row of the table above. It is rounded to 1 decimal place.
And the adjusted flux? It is 62.5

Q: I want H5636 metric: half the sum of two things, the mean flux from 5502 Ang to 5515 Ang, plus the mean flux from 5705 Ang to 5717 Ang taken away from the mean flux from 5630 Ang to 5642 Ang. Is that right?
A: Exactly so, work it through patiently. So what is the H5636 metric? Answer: 31.8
